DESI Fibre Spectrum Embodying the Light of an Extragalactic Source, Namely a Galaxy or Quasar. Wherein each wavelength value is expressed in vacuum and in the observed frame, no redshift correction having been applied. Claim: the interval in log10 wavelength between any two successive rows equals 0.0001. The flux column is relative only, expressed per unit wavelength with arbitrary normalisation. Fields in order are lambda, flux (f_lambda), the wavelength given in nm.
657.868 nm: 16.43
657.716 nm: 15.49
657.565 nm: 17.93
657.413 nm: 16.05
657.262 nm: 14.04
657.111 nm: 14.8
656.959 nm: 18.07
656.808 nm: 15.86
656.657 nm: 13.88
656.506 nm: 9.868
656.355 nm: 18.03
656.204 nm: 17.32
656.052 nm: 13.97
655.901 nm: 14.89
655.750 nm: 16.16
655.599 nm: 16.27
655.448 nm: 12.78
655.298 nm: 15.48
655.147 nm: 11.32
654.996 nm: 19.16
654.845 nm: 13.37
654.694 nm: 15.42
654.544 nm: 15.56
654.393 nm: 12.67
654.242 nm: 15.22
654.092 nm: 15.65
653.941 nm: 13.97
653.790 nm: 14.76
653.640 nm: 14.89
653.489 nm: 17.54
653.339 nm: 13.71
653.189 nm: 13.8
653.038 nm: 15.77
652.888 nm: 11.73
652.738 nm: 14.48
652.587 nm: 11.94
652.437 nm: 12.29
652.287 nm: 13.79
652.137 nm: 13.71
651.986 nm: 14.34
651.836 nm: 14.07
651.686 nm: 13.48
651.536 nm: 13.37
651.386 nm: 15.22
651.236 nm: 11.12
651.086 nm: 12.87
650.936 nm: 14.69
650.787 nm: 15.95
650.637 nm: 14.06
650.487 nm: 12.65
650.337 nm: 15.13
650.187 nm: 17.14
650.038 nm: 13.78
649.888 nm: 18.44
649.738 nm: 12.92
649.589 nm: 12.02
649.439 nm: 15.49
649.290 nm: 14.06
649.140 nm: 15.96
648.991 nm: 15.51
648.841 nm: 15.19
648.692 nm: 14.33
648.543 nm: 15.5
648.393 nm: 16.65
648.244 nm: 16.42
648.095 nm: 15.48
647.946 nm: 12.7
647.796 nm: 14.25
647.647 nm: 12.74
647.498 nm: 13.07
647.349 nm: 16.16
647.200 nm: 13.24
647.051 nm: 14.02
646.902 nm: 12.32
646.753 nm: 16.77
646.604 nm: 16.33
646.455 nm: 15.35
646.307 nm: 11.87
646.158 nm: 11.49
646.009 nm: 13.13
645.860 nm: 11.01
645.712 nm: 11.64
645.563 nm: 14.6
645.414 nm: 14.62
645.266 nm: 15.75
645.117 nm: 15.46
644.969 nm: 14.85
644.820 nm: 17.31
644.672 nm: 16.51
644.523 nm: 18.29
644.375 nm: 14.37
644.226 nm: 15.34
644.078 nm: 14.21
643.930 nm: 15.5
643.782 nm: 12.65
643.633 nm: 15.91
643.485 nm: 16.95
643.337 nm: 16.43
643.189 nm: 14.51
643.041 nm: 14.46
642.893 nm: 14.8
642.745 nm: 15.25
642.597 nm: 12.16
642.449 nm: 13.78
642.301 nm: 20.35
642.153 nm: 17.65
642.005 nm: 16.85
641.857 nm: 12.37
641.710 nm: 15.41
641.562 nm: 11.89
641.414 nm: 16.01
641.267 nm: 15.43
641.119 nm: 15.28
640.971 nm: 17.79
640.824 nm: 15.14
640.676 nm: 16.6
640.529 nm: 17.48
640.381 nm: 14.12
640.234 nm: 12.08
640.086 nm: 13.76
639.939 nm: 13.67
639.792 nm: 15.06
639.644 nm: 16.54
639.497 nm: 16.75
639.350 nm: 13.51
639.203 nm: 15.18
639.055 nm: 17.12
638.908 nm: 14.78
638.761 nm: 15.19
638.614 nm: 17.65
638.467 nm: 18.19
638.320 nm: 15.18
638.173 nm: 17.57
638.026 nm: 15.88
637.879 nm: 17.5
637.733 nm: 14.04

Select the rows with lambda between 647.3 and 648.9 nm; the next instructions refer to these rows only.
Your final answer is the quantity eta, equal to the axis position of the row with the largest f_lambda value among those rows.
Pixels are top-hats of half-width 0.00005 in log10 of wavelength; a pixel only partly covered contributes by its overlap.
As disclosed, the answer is 648.393 nm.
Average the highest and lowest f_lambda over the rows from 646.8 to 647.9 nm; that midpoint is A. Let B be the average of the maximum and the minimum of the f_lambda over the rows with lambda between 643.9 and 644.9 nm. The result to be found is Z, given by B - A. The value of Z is 2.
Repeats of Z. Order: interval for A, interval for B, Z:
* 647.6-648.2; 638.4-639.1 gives 2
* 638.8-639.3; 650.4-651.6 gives -2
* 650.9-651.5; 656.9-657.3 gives 3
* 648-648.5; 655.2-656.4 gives -1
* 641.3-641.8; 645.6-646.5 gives -1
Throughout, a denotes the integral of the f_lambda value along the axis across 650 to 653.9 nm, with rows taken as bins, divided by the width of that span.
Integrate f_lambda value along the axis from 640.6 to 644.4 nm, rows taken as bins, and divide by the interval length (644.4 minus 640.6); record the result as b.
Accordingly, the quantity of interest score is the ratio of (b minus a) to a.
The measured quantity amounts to 0.08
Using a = 14.1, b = 15.3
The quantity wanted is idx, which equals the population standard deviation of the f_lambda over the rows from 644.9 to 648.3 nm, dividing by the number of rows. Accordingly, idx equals 1.7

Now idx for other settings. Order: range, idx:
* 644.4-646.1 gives 2.1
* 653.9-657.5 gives 2.1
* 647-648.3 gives 1.4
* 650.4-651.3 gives 1.6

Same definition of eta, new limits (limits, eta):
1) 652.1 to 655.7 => 654.996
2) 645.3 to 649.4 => 646.753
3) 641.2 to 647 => 642.301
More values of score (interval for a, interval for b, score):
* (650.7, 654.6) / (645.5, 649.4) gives 0.01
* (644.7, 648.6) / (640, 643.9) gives 0.06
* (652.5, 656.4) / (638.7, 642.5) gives 0.04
